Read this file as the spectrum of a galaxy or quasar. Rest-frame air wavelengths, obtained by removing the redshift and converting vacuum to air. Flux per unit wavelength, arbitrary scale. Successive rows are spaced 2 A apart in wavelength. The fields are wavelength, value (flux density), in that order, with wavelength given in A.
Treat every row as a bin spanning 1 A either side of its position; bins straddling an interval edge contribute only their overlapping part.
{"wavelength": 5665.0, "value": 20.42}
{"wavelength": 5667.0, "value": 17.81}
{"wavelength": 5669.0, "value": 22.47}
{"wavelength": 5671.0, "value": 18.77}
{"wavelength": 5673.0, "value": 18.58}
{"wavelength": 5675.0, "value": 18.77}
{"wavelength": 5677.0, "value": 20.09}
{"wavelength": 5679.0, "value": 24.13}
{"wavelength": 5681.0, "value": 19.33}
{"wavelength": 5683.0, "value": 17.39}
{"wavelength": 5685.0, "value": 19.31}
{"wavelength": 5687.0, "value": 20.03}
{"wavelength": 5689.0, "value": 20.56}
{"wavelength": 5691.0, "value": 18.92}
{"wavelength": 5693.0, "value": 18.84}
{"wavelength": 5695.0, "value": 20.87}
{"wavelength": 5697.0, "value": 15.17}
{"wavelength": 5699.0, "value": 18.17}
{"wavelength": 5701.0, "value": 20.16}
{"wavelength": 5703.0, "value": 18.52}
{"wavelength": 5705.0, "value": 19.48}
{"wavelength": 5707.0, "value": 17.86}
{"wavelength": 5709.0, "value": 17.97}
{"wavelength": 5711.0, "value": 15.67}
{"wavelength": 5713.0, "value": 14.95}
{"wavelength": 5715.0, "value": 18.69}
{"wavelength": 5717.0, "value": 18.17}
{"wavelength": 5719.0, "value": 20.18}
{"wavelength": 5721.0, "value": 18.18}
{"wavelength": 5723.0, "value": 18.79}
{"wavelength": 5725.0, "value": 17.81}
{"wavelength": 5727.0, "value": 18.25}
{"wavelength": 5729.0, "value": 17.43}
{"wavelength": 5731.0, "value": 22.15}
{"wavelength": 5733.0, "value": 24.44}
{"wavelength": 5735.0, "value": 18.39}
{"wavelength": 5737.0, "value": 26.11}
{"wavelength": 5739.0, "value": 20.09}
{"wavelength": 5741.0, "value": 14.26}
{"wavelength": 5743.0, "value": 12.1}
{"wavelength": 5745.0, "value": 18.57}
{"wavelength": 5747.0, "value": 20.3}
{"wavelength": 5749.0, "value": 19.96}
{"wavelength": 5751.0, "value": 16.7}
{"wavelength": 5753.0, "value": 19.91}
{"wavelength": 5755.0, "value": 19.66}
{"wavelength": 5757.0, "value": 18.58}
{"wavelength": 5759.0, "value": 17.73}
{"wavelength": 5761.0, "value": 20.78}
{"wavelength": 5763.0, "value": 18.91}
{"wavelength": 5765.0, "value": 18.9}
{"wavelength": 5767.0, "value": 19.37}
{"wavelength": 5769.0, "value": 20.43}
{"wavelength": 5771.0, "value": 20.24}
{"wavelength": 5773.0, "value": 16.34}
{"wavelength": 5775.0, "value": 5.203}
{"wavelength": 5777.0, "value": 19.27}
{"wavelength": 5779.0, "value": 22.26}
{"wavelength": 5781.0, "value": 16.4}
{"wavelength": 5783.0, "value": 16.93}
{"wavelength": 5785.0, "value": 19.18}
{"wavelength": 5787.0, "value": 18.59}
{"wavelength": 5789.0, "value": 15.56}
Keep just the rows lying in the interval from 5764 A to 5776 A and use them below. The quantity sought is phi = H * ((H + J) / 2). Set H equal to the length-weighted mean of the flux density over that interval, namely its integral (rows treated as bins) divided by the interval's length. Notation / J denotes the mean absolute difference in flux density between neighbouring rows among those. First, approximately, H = 16.7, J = 3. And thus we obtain 168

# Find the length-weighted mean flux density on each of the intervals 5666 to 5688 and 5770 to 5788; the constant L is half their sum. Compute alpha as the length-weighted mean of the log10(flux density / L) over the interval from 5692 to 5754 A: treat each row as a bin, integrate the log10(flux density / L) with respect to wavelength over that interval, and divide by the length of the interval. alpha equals 0.001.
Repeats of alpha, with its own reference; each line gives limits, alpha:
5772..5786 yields -0.081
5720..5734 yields 0.023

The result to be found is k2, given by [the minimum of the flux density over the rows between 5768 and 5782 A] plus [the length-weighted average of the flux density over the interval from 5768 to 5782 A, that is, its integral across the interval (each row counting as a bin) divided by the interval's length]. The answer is 22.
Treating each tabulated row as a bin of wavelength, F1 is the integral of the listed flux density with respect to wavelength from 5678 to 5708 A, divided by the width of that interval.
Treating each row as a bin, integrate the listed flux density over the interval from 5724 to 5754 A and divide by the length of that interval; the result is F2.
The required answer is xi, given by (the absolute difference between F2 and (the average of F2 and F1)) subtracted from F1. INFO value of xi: 19.2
